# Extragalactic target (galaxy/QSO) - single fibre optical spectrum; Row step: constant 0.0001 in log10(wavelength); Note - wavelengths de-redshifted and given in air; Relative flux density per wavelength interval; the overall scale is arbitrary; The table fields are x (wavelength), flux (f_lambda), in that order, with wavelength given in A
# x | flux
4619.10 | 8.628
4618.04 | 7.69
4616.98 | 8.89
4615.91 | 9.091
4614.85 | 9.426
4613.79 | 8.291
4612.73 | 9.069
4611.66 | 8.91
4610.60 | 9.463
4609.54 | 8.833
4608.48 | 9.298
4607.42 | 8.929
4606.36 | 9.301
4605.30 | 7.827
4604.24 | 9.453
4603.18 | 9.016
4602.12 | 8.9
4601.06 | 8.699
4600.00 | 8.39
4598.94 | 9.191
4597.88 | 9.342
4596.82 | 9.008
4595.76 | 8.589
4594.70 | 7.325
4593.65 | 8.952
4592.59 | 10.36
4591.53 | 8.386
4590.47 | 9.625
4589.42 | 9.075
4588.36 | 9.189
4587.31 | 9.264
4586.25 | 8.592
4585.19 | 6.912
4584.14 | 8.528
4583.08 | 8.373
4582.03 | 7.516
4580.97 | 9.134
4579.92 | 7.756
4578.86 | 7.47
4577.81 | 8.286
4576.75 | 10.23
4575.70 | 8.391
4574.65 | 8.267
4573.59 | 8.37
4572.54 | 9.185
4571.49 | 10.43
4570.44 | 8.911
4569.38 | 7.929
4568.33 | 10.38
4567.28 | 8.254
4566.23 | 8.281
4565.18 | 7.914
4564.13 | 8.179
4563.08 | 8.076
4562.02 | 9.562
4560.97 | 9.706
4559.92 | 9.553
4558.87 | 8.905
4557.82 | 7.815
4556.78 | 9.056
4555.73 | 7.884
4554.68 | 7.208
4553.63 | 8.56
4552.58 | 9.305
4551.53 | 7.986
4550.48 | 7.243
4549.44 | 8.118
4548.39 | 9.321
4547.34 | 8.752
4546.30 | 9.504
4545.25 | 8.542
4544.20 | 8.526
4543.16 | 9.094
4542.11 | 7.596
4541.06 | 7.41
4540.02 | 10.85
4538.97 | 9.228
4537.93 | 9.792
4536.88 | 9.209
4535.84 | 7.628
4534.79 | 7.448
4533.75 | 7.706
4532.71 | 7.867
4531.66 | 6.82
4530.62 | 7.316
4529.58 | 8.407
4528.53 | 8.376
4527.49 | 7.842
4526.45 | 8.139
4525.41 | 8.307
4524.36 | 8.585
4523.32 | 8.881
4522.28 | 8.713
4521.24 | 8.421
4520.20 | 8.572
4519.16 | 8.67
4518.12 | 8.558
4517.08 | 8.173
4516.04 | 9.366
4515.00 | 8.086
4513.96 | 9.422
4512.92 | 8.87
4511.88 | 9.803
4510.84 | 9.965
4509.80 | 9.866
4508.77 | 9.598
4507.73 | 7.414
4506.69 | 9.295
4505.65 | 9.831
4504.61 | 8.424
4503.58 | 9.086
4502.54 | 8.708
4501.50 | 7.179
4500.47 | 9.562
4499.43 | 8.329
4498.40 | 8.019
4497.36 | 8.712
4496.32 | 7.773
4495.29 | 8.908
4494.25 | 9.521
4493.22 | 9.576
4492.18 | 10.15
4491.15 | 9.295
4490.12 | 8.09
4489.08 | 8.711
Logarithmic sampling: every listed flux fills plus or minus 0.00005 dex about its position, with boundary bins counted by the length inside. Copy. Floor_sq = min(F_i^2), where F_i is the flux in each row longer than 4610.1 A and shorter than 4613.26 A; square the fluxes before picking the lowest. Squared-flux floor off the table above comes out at 79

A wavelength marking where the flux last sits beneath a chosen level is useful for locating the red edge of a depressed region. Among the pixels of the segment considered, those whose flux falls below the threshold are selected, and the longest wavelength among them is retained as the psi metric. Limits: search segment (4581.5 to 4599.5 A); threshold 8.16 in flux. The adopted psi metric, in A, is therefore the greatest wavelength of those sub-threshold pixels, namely 4594.70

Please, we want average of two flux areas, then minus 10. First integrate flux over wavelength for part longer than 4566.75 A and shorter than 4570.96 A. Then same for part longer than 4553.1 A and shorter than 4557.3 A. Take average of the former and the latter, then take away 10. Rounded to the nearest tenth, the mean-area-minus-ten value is 25.8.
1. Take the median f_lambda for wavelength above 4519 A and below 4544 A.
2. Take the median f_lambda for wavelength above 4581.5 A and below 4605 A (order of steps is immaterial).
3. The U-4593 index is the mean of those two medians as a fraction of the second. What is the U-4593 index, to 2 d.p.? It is 0.97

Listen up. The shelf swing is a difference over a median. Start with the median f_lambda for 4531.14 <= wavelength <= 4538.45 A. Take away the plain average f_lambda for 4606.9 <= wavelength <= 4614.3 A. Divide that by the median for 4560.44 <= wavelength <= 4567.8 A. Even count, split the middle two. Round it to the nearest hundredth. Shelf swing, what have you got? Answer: -0.15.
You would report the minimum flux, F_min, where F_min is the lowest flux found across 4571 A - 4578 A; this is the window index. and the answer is 8.267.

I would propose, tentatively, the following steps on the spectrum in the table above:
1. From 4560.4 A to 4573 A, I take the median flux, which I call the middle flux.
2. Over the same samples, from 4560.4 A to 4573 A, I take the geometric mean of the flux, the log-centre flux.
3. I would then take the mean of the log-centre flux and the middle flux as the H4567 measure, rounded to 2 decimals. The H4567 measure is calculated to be 8.73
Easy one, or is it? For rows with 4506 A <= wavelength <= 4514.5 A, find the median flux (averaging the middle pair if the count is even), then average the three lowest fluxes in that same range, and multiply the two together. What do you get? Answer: 81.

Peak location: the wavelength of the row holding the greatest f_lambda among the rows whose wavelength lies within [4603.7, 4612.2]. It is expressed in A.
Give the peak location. 4610.60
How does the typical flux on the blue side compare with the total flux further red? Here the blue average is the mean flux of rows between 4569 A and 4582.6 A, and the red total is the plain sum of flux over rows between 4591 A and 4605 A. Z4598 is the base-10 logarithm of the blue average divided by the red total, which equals -1.13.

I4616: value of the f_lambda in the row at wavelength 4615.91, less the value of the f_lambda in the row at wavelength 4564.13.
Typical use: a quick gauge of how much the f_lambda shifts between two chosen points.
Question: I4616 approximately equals 0.9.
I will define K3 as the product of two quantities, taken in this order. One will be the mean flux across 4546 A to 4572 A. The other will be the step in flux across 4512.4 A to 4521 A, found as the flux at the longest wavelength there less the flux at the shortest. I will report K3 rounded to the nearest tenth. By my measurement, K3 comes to -2.6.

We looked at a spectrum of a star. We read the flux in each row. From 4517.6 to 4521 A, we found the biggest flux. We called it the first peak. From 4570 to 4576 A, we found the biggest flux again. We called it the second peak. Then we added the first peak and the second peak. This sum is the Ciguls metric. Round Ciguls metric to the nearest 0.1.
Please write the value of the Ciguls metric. 19.1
